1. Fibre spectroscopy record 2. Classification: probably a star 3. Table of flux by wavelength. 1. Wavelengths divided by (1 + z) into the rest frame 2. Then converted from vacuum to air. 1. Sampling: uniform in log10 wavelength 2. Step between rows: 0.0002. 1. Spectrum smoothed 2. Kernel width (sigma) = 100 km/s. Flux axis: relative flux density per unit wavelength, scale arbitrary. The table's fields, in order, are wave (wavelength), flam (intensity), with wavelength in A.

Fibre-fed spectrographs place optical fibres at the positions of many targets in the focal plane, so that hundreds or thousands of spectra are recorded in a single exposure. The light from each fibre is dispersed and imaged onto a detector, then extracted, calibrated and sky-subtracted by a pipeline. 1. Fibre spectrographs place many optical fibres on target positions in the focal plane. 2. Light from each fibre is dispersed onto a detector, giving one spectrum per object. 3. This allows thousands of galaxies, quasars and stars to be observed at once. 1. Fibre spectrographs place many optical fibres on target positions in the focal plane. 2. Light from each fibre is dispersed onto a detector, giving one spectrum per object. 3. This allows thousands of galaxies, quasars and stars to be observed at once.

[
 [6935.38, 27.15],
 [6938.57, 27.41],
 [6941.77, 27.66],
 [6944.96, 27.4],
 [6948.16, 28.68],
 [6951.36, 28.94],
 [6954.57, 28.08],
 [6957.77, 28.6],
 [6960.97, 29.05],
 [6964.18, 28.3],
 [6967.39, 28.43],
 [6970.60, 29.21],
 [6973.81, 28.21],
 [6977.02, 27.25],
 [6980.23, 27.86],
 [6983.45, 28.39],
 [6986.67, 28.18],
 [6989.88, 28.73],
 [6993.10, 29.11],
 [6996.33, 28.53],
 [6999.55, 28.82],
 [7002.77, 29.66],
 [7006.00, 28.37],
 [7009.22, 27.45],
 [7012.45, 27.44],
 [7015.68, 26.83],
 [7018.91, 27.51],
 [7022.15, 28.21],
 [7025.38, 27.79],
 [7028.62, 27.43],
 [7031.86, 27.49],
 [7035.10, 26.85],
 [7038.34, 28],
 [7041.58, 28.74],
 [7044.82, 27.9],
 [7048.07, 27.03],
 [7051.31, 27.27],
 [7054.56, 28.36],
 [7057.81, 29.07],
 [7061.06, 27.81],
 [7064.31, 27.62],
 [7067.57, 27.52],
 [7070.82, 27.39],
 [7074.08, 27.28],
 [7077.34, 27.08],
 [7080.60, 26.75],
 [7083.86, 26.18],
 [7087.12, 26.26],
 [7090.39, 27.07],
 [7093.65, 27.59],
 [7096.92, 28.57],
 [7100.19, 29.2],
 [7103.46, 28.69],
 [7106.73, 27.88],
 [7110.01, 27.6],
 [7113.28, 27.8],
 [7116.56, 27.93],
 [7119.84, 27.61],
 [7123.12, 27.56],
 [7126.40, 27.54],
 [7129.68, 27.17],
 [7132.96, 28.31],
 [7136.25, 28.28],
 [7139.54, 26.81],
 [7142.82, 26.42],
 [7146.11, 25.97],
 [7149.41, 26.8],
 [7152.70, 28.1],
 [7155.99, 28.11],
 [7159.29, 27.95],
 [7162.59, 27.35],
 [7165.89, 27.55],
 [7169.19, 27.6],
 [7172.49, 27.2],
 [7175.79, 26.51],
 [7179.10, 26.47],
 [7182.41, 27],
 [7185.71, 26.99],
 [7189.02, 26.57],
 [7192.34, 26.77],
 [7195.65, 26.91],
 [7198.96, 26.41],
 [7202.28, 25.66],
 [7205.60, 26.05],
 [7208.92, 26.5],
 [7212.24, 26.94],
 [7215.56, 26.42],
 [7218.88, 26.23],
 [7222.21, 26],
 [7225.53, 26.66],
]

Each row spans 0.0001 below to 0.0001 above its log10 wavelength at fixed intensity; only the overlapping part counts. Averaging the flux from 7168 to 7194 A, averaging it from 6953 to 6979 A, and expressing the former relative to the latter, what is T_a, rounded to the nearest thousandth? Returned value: 0.947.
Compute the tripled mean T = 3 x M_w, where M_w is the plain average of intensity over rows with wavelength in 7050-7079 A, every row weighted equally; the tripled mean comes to 83.1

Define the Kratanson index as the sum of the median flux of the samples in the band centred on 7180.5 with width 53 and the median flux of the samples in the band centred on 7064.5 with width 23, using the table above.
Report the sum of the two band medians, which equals 54.57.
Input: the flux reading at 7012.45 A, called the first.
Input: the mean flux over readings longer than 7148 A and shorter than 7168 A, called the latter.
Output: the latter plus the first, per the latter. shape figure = 1.99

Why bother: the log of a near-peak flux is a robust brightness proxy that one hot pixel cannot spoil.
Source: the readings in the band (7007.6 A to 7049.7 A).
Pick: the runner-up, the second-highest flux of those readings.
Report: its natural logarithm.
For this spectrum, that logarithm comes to 3.34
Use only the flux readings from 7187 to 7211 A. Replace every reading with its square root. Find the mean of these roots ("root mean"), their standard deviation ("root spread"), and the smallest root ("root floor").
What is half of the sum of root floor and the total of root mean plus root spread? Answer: 5.12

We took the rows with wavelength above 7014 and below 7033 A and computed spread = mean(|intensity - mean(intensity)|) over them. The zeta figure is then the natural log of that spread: -1.19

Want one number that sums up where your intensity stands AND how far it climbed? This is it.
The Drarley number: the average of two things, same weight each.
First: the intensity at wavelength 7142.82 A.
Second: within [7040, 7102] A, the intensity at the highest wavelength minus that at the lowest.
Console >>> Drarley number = 13.4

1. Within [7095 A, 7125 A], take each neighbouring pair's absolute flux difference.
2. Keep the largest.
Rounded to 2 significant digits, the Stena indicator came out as 0.81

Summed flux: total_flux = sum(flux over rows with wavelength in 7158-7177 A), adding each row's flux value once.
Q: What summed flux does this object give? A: 164.2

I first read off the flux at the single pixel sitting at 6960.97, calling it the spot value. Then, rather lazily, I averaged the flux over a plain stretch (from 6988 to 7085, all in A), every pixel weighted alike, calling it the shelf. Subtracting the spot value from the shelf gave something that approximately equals -1.2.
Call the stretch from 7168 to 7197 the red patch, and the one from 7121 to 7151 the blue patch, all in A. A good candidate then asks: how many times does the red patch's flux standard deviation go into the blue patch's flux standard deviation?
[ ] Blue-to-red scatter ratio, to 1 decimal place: 2.2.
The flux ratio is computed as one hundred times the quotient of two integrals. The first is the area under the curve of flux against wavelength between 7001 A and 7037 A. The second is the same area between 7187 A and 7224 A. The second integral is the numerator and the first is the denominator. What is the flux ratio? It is 98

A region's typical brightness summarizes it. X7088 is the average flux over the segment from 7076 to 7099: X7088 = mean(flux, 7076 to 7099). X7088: 27.1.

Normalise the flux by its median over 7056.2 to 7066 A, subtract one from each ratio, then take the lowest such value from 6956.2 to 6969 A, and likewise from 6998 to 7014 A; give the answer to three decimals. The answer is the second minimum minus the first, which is -0.031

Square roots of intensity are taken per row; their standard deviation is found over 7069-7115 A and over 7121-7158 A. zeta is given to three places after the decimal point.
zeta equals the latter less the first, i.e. -0.007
